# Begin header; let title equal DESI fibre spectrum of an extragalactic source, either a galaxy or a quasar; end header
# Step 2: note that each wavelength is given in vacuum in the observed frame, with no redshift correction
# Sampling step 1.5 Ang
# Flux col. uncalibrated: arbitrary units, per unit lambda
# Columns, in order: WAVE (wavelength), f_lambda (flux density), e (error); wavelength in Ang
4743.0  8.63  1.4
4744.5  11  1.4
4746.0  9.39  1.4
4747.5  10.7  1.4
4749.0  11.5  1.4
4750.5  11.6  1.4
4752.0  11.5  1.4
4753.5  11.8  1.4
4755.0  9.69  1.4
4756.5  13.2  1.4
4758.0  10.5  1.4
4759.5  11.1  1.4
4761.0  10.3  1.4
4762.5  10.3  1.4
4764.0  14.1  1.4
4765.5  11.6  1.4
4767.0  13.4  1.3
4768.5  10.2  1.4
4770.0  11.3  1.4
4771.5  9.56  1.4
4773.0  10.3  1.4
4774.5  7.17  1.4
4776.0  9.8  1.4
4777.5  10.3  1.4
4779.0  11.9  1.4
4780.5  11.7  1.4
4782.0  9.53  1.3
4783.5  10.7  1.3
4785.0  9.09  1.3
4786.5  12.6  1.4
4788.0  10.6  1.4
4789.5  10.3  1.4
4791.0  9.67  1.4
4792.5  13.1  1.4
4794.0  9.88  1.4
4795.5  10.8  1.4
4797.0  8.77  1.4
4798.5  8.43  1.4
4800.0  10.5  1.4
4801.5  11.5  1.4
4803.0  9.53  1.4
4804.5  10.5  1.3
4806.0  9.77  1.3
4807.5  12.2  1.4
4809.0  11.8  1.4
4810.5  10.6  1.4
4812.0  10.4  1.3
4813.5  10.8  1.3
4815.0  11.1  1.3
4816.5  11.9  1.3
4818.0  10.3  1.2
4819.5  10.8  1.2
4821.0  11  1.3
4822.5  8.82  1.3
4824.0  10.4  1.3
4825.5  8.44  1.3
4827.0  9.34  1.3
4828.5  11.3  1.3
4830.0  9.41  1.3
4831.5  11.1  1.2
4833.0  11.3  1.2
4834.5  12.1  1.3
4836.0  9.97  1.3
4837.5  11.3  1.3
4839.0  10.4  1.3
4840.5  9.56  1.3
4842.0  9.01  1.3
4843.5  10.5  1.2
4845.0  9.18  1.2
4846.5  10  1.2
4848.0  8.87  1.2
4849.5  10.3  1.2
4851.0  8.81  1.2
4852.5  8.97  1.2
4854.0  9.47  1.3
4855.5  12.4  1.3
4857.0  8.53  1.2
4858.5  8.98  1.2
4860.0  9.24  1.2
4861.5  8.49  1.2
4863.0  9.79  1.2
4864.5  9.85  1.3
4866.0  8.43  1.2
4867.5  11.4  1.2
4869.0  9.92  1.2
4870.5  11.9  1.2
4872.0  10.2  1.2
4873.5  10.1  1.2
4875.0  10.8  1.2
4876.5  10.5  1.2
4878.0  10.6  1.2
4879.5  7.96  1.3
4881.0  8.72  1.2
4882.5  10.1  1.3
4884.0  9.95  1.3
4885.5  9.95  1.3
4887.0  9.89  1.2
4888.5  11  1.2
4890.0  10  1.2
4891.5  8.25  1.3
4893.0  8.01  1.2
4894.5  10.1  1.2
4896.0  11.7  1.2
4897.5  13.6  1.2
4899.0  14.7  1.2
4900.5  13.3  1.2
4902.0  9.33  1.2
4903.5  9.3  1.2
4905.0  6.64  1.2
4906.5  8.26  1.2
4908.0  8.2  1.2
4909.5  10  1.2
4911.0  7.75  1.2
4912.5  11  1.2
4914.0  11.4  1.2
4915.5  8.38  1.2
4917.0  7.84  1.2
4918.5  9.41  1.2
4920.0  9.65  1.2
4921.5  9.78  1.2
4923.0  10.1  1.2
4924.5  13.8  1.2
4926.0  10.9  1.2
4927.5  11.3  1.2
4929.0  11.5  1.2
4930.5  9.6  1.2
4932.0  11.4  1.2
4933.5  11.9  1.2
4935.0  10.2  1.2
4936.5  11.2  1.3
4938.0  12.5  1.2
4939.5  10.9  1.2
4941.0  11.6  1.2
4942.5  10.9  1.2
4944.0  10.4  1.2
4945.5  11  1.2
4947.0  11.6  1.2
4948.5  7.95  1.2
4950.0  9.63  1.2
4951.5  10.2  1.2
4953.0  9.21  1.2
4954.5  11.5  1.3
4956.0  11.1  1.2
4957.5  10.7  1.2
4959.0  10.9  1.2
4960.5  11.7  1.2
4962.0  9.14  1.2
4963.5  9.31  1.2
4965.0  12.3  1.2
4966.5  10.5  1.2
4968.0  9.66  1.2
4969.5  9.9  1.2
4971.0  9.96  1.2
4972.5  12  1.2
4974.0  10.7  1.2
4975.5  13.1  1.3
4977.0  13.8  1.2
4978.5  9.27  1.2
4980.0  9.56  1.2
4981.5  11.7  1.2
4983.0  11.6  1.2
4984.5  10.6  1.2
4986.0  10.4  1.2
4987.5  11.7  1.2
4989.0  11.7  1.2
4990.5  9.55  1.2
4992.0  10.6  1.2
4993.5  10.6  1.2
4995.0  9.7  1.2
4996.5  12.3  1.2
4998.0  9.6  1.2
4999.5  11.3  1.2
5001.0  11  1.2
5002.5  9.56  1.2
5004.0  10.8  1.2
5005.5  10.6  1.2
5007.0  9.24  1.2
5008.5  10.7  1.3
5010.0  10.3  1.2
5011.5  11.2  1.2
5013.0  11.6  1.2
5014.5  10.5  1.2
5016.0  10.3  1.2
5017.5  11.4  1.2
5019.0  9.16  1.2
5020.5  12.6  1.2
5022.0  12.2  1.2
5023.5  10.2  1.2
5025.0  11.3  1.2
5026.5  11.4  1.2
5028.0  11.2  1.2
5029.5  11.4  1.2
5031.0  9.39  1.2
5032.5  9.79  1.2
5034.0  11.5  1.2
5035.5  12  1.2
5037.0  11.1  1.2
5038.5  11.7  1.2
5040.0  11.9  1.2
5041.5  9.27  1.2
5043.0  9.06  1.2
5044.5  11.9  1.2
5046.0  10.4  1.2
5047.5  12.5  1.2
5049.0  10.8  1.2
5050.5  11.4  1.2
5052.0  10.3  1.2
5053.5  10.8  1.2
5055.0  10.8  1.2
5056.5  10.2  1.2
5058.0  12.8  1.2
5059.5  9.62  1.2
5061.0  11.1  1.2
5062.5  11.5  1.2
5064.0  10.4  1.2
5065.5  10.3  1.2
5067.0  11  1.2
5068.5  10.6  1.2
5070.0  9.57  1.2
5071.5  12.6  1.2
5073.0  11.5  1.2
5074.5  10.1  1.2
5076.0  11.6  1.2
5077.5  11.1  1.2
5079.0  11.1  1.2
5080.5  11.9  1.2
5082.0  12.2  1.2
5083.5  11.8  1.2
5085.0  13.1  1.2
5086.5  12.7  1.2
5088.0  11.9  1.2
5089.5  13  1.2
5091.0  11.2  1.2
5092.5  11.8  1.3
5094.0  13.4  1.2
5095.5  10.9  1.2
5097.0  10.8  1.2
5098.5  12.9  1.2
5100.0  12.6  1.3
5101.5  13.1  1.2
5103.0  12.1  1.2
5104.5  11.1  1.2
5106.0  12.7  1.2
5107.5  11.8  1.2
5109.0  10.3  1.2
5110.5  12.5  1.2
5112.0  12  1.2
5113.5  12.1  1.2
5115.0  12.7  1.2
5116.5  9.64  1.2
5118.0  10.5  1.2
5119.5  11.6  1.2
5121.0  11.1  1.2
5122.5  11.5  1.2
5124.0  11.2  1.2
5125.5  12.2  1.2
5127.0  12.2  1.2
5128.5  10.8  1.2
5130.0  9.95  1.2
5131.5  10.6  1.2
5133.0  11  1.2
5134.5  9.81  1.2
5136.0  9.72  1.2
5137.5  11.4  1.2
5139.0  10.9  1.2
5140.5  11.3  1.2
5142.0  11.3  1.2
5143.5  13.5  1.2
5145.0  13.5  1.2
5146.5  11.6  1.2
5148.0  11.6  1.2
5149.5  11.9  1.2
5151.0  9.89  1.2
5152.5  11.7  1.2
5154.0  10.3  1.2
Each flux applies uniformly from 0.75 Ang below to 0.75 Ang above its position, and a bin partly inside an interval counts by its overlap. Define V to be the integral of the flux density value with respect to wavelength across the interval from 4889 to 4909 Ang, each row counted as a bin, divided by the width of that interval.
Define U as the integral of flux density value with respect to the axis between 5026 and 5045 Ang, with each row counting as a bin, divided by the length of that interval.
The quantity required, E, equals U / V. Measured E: 1.07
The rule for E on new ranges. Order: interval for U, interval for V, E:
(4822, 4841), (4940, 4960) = 0.98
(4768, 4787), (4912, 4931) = 0.99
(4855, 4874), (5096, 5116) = 0.82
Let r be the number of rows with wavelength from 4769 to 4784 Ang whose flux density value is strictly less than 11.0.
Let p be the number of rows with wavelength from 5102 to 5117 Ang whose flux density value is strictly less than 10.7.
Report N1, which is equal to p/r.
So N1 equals 0.3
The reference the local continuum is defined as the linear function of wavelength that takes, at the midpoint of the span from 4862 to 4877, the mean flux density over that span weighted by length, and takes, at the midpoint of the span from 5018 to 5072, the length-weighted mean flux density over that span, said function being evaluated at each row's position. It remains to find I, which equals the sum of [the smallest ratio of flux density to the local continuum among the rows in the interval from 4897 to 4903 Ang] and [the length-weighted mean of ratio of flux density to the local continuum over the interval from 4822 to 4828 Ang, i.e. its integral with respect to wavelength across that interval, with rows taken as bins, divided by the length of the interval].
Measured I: 1.83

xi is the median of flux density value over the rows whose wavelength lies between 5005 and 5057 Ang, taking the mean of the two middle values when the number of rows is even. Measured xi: 10.8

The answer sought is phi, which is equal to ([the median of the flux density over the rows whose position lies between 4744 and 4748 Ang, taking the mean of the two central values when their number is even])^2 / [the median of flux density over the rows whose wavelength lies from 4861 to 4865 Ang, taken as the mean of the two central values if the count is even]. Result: 11.7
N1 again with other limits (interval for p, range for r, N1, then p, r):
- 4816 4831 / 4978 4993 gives 1.0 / 6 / 6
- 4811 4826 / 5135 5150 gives 2.5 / 5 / 2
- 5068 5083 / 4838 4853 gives 0.3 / 3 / 10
